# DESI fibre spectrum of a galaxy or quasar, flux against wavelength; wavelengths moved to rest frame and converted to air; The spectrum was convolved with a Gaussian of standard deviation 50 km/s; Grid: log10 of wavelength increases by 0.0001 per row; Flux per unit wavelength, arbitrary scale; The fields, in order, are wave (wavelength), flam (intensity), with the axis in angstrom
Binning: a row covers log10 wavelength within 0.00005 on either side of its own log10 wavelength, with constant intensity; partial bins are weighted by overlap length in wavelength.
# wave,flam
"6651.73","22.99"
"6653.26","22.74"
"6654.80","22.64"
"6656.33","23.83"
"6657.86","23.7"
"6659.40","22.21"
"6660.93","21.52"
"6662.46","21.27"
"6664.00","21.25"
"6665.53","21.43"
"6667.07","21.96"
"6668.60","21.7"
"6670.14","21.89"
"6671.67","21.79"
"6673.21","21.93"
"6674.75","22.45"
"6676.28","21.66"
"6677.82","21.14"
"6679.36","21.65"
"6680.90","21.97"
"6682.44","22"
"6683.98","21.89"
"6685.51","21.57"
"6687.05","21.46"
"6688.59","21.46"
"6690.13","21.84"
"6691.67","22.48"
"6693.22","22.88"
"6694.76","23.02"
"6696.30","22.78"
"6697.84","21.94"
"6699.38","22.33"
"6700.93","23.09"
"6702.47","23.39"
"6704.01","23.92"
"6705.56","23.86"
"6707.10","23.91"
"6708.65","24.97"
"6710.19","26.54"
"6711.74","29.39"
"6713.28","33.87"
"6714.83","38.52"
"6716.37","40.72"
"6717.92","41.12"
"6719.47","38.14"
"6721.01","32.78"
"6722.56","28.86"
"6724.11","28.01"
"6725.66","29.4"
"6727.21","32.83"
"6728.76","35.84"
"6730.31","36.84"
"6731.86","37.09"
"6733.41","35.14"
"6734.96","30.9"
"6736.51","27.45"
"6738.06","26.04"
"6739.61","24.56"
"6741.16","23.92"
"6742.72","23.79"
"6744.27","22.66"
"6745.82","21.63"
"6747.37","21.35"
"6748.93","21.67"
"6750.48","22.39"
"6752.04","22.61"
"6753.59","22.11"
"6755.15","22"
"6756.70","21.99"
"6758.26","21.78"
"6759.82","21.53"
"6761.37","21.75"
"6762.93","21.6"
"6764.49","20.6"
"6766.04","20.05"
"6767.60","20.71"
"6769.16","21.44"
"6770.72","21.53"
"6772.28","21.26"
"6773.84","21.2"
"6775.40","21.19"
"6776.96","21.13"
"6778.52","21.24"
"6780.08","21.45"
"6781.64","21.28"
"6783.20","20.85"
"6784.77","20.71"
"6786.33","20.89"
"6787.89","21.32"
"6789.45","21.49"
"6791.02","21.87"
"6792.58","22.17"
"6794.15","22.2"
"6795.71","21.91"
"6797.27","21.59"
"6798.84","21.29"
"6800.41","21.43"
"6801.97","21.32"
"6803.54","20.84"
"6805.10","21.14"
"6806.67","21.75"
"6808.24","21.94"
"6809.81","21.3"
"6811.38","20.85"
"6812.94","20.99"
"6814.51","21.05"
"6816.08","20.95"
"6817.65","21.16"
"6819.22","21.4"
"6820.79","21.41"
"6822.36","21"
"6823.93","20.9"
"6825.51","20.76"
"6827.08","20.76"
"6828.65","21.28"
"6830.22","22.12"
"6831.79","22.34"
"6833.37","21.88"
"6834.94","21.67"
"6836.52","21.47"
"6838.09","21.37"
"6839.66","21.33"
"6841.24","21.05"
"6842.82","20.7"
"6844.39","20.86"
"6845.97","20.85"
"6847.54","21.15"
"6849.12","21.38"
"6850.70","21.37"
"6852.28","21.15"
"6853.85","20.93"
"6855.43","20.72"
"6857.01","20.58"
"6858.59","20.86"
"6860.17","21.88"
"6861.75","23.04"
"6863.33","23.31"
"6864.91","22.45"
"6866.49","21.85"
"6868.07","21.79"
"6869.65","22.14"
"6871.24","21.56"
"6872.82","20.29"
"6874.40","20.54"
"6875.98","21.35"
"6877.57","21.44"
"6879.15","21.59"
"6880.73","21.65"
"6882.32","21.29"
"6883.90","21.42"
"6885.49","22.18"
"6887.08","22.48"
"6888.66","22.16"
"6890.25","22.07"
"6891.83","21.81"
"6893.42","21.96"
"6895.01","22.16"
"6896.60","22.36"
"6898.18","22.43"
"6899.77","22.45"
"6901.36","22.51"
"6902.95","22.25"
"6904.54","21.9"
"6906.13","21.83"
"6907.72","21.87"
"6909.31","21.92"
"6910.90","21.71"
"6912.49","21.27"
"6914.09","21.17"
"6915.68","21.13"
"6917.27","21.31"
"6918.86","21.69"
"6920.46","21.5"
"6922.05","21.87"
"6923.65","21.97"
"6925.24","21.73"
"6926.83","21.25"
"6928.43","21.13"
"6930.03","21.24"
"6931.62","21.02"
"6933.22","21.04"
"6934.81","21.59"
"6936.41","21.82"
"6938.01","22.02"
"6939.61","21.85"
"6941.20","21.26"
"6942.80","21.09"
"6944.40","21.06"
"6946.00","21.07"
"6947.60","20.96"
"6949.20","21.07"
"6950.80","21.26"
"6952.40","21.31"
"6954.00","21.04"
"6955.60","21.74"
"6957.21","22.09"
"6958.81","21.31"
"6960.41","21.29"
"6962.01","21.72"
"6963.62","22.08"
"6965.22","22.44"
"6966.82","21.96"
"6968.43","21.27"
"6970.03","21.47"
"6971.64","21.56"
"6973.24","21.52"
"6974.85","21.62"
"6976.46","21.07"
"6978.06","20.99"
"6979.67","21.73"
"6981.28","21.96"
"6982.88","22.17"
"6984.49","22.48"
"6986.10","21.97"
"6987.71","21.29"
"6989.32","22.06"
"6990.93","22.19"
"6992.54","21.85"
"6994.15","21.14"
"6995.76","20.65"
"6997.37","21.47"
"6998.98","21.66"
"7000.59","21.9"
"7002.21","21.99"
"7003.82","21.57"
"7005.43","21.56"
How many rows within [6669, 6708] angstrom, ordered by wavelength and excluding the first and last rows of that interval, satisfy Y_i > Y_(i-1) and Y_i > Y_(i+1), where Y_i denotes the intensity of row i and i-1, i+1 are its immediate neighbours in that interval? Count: 4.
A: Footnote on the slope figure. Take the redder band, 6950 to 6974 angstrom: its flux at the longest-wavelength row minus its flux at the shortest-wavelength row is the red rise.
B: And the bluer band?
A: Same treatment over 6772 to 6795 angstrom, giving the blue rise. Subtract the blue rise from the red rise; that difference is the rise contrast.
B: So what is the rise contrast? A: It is -0.7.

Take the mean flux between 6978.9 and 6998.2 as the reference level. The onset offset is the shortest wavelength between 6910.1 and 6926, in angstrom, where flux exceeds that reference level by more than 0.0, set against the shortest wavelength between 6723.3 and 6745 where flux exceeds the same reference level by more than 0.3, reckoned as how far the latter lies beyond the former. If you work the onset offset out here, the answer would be -197.9 angstrom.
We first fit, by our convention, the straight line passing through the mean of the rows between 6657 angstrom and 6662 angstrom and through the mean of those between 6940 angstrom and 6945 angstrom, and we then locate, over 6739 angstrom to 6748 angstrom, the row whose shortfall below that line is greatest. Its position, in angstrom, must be 6747.37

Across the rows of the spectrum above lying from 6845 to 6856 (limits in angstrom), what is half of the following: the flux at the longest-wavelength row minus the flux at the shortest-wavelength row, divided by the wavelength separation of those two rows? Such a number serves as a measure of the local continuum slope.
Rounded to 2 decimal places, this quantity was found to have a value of -0.01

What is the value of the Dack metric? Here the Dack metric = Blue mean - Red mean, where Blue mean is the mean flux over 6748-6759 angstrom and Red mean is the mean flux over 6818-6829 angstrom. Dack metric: 1.0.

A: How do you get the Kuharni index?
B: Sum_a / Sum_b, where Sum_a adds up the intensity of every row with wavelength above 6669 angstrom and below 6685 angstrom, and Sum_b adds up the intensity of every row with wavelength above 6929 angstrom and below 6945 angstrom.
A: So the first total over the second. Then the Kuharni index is 1.02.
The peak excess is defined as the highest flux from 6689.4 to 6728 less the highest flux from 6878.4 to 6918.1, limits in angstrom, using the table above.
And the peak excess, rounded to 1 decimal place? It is 18.6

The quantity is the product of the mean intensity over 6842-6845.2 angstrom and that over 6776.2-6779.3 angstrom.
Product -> 440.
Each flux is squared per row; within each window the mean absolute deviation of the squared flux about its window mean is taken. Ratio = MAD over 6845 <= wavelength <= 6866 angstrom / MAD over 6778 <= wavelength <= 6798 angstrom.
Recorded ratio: 1.9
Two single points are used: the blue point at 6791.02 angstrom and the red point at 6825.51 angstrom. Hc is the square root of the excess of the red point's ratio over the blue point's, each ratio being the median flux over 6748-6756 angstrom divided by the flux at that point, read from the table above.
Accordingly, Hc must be 0.23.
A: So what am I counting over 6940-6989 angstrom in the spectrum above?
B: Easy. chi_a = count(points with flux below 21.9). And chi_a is 22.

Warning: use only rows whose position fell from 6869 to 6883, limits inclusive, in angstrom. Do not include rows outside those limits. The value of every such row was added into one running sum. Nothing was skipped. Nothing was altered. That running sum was 192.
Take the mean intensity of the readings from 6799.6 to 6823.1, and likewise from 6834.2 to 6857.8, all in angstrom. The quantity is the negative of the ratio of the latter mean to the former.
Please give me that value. -0.99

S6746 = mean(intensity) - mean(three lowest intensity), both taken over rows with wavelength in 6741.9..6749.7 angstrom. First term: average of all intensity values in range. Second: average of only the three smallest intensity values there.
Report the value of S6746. 0.67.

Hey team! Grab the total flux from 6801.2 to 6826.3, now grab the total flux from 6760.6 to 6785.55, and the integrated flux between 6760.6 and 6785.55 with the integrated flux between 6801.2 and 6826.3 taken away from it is -4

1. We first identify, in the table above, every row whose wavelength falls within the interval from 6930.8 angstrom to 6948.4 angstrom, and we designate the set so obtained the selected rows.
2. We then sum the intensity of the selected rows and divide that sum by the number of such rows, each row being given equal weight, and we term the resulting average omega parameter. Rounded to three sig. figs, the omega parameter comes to 21.3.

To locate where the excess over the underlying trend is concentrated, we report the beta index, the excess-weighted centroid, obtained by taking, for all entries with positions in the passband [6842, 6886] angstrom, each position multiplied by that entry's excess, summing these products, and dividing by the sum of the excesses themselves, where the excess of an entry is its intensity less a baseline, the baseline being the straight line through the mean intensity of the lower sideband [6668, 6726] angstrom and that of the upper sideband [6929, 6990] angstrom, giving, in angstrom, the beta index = 6861.0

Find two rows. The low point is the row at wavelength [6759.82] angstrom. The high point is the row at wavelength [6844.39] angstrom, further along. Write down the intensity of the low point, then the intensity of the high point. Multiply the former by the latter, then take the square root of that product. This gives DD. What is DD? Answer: 21.2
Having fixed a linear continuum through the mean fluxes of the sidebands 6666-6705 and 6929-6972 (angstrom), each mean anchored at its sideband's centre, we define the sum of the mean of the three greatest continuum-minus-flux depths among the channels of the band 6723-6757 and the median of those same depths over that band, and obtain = -1.76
